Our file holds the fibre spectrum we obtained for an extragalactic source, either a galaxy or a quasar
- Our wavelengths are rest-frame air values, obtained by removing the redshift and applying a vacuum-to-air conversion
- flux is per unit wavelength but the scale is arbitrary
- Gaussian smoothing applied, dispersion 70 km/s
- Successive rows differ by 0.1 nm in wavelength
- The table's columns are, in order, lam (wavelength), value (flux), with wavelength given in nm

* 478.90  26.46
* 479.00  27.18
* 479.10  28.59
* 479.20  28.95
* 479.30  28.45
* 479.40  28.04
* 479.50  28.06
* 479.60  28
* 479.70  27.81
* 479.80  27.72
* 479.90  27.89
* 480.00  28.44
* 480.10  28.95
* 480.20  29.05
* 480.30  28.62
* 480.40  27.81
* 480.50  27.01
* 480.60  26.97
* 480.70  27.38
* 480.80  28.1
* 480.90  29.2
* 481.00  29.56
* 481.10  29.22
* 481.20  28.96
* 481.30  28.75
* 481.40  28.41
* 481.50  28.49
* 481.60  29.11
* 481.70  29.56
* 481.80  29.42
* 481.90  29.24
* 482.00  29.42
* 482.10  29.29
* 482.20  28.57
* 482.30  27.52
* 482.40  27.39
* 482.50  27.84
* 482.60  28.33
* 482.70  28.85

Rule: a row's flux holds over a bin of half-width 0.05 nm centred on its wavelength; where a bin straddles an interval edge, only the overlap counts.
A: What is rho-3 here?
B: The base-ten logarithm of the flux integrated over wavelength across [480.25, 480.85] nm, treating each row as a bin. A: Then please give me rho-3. 1.22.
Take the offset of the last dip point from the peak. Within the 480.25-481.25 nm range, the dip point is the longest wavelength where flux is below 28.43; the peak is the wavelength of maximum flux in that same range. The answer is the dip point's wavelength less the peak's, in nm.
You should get -0.20 nm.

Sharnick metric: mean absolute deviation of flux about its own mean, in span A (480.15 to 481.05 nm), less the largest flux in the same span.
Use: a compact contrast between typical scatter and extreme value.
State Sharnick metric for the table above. -28.7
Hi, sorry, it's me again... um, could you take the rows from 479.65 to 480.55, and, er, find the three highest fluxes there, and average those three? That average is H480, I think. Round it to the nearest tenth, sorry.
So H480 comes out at 28.9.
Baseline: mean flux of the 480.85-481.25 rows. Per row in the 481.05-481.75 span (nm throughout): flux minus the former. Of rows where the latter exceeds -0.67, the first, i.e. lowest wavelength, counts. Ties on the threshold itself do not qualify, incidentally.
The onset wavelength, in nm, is 481.10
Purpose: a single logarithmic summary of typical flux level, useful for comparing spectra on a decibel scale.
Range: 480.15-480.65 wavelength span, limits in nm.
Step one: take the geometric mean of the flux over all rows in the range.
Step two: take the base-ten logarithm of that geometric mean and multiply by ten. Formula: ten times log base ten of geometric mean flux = 14.5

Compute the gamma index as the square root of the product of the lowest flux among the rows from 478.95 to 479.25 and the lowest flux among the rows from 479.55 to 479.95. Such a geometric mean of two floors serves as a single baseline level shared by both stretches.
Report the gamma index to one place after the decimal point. 27.4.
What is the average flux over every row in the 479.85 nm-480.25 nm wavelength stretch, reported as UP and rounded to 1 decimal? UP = 28.6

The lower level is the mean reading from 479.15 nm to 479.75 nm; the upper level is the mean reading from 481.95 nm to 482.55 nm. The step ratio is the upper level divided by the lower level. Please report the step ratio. 1.00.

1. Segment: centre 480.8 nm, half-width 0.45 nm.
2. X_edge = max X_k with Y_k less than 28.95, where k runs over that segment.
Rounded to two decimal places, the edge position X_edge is 480.80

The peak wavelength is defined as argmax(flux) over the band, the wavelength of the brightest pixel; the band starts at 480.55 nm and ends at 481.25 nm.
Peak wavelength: 481.00 nm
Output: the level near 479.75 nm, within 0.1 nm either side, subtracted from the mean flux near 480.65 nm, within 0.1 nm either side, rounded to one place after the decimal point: -0.6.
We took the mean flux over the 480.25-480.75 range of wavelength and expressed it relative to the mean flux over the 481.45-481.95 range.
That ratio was 0.94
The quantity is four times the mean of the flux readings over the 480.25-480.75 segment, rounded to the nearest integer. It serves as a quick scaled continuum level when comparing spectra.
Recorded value 110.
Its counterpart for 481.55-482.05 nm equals 117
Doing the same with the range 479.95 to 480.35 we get 115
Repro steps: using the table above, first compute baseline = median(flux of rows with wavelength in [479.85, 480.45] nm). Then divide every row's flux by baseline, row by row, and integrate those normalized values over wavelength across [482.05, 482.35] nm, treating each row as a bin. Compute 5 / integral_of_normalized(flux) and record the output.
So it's 16.7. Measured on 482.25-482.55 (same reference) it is 17.2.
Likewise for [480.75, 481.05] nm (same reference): 16.4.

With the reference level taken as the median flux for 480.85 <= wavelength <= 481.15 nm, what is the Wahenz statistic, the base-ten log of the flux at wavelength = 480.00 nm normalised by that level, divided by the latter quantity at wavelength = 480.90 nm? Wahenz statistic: 40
